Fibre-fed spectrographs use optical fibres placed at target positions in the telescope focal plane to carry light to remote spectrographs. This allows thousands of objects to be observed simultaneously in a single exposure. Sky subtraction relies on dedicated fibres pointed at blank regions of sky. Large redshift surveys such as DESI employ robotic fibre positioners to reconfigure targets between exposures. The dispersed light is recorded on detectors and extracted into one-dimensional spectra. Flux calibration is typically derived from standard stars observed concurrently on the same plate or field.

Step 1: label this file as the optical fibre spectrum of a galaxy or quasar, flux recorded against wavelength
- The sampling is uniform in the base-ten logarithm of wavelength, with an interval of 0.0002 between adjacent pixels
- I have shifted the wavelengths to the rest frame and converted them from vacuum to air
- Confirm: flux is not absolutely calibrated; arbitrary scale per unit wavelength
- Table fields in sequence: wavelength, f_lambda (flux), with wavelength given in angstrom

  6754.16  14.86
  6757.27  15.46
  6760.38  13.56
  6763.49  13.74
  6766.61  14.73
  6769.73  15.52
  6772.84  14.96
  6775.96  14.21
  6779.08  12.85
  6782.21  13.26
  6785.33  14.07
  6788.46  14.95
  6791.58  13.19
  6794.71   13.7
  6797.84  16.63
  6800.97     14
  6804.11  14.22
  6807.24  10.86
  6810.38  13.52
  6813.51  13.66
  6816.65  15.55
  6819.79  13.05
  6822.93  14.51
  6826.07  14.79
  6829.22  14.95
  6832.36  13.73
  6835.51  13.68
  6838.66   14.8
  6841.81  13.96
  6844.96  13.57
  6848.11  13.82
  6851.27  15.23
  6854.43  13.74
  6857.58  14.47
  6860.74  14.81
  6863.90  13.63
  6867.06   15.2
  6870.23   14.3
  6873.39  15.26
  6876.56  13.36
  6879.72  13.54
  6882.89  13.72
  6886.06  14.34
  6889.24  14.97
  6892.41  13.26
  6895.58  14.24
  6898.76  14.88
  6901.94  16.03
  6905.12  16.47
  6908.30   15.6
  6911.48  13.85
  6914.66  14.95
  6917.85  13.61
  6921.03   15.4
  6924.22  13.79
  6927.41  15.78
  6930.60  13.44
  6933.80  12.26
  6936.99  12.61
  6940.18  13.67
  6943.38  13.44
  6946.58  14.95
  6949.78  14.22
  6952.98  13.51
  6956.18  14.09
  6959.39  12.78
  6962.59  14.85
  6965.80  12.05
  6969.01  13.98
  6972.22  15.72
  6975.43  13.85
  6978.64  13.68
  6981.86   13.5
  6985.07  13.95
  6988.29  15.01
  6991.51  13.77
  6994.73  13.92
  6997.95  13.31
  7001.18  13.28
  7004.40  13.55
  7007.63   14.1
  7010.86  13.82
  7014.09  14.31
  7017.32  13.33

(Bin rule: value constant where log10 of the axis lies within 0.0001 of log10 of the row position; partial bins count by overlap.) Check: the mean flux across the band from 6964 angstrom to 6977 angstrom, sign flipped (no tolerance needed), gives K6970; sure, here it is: -13.9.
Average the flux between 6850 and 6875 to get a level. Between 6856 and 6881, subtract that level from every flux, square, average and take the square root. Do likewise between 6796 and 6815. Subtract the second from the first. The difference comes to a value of -1.10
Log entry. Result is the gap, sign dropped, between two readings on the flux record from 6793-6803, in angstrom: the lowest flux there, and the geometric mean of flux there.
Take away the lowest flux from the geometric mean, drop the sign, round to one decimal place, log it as 1.0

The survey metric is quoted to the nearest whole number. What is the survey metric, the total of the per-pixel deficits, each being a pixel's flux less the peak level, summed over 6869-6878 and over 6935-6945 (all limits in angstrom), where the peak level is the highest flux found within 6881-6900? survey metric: -7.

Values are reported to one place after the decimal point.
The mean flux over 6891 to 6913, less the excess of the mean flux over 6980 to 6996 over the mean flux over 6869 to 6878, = 15.2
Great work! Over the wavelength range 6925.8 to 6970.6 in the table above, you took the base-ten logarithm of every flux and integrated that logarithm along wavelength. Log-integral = 51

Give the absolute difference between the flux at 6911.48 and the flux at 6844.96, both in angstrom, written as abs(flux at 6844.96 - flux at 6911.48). 0.28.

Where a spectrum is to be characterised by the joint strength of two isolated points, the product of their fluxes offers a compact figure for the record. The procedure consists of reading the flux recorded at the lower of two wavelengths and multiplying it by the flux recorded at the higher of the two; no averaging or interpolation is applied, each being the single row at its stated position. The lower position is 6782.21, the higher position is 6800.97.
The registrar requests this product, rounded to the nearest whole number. 186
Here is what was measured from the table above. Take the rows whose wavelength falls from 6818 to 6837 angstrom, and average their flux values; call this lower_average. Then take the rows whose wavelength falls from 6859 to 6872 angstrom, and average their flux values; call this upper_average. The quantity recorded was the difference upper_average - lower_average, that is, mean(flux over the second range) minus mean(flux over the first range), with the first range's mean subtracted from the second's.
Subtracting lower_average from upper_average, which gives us 0.4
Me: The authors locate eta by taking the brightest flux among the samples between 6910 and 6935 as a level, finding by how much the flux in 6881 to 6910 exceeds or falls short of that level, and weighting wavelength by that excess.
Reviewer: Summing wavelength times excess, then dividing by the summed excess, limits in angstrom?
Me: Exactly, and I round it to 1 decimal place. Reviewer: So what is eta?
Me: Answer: 6889.0 angstrom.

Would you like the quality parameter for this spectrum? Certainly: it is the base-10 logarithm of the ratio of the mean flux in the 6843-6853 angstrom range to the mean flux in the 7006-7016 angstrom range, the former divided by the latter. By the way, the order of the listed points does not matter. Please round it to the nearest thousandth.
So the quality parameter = 0.004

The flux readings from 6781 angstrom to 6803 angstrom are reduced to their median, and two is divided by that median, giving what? 0.143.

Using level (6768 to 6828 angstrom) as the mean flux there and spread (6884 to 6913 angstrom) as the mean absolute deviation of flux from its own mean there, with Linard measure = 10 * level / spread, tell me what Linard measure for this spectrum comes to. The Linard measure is 171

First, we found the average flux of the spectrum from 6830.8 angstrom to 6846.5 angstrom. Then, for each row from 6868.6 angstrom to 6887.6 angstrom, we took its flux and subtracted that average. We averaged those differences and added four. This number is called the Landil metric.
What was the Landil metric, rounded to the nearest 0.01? 4.14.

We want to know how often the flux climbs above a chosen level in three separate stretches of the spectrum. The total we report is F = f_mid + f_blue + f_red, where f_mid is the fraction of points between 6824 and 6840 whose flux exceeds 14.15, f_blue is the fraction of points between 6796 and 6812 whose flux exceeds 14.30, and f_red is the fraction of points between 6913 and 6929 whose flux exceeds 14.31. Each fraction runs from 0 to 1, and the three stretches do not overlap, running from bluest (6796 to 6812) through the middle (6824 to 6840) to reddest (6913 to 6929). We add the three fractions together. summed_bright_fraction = 1.40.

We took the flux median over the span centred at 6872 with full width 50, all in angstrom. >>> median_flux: 14.27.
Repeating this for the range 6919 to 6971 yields 13.73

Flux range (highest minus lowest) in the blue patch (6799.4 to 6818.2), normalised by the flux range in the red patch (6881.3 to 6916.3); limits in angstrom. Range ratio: 1.5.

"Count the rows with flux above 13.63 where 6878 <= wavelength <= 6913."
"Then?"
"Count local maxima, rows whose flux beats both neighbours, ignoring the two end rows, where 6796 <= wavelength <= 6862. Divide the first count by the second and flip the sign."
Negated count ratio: -1.8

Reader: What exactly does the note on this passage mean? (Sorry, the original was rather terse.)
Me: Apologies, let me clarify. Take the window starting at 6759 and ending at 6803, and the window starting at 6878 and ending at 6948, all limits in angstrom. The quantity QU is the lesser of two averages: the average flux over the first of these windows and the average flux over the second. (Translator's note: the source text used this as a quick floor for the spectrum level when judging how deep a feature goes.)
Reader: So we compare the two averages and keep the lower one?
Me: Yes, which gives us 14.24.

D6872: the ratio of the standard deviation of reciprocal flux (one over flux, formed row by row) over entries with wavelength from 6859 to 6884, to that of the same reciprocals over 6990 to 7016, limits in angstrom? 2.0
